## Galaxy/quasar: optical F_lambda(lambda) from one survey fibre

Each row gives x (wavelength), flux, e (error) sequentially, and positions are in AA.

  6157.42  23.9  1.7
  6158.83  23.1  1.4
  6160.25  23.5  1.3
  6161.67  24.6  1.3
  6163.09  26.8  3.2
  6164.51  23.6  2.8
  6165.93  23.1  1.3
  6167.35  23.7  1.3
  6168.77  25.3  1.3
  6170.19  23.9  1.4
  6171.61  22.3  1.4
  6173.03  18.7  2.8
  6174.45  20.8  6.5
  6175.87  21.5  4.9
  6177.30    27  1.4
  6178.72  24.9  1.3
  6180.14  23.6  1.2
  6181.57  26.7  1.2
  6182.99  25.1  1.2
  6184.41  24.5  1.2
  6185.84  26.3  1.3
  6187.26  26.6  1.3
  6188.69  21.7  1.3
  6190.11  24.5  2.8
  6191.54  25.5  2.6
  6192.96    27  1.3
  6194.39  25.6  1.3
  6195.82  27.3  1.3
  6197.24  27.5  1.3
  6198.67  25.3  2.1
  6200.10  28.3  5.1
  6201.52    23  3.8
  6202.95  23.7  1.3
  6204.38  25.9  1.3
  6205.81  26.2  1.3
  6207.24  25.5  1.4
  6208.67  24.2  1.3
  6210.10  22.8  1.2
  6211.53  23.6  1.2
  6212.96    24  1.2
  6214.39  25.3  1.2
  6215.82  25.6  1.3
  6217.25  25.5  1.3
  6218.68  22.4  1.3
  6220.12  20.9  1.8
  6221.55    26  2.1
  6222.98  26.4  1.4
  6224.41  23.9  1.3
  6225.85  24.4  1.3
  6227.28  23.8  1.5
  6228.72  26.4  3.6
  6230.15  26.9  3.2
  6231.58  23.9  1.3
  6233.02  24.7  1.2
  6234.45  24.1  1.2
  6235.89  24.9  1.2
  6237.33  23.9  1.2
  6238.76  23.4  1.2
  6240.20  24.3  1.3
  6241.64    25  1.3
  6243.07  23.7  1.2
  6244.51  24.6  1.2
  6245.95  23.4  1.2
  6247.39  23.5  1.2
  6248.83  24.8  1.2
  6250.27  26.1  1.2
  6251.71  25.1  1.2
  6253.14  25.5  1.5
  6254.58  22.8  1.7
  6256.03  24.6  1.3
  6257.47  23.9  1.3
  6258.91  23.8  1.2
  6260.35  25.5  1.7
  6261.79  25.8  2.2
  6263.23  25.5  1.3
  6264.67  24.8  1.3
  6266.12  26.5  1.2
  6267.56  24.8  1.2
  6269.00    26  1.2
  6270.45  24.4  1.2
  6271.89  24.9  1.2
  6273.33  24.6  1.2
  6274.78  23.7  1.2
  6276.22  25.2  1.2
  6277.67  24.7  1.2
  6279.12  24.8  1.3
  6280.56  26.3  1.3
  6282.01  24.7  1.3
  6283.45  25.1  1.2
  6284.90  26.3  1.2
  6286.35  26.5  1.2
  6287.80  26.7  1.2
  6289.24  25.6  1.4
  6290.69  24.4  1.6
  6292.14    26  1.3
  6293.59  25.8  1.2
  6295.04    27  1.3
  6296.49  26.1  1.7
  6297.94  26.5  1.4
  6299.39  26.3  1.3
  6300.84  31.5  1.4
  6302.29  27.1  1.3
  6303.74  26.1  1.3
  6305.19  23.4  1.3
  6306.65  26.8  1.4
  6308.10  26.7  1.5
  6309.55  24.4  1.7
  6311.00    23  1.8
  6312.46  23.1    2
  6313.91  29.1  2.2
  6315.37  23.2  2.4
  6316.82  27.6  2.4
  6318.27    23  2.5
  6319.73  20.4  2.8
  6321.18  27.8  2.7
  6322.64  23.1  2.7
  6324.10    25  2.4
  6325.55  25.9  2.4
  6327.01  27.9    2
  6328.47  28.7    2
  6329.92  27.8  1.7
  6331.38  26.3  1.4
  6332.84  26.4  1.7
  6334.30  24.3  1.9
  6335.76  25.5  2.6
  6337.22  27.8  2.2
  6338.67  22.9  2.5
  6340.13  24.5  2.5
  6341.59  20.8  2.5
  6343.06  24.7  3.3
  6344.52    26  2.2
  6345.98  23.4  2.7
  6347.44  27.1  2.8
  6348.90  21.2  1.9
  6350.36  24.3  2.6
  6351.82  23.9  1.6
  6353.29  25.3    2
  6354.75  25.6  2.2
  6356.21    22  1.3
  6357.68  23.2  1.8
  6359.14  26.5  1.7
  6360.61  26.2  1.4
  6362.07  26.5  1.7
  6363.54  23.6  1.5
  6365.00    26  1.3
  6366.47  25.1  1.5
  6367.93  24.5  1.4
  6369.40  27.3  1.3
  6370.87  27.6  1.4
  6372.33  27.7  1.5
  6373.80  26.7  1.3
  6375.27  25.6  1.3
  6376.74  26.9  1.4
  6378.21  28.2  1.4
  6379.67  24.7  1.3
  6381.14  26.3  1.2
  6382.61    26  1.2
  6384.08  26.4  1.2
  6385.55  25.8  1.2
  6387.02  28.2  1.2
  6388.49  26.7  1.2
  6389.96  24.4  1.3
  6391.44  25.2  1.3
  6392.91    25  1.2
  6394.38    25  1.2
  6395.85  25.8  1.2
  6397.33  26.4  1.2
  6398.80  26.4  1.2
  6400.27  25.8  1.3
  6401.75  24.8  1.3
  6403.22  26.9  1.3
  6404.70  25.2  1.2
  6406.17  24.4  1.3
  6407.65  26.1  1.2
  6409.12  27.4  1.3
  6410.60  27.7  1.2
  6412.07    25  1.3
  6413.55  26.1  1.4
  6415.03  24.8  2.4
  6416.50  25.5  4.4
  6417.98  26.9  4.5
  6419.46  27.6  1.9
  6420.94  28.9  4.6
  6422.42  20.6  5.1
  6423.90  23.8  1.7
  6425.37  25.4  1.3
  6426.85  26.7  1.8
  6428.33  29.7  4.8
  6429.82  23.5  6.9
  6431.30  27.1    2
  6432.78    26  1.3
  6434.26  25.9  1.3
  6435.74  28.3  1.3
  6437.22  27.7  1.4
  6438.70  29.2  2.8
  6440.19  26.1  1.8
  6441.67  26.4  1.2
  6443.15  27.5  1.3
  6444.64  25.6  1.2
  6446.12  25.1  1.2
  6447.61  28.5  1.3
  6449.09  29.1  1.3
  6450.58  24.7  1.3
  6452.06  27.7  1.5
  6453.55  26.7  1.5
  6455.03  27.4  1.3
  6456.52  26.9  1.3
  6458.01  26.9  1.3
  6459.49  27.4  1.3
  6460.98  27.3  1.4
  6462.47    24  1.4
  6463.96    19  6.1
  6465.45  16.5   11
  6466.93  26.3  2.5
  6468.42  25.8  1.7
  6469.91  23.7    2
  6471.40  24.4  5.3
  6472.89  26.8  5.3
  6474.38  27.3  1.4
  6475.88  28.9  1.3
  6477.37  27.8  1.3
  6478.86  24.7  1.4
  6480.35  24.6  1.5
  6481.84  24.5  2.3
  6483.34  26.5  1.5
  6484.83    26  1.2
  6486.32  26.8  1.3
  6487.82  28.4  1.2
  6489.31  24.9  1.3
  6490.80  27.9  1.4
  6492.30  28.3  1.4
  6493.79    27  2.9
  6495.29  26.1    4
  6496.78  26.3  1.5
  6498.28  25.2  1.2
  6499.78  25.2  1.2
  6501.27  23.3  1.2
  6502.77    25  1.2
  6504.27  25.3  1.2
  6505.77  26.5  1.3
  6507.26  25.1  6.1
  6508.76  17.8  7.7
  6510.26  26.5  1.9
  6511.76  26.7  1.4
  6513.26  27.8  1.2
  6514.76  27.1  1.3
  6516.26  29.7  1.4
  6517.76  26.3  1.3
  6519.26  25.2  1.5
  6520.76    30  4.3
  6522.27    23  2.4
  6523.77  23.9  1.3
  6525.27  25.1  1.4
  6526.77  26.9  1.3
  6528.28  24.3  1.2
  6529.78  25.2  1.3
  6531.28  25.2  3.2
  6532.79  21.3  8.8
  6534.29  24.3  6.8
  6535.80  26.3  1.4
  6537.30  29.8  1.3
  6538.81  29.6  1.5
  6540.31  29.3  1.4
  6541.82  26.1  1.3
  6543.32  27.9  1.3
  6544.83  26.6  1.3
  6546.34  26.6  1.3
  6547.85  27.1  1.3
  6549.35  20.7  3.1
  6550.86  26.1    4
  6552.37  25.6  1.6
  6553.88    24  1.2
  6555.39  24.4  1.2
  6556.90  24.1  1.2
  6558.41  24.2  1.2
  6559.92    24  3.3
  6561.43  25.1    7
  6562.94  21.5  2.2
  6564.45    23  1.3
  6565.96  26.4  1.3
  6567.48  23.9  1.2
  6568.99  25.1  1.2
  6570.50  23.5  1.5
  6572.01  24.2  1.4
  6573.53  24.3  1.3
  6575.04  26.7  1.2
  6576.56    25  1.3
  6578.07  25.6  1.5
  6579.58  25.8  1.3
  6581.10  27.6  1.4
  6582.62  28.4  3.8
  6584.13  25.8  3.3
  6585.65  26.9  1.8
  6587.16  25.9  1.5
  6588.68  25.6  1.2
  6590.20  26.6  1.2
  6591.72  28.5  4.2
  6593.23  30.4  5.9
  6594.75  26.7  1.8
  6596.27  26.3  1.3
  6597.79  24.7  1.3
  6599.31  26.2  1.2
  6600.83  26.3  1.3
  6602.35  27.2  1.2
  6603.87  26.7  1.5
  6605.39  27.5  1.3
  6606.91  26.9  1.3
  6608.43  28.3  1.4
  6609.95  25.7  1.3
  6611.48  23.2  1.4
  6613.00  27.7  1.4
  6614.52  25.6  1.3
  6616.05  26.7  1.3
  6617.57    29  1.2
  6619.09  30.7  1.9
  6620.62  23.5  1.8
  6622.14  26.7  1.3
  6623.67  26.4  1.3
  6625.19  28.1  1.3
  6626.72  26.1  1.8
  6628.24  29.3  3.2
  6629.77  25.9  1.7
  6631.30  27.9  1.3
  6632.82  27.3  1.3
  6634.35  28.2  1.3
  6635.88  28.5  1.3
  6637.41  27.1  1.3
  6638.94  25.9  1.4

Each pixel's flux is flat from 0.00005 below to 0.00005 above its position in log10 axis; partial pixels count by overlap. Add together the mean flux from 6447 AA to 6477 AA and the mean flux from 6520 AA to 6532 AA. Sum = 51.2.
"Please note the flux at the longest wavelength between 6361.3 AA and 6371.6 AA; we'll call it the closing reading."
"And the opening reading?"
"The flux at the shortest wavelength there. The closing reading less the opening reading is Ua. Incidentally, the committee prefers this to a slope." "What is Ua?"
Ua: 1.1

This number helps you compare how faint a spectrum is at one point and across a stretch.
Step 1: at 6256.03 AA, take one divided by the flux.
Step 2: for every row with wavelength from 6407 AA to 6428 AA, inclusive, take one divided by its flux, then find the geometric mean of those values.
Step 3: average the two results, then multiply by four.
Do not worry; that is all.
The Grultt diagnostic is 0.159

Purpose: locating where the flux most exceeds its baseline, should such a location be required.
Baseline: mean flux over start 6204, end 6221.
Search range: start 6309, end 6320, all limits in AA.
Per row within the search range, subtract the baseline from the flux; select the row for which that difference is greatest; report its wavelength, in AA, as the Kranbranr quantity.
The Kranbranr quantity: 6313.91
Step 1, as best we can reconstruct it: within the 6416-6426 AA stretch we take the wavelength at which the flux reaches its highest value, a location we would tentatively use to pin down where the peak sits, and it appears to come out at 6420.94 AA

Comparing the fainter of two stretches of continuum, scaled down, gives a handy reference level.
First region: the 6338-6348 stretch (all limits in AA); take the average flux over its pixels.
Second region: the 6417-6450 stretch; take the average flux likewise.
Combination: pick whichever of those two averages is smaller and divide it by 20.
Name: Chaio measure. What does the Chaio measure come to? 1.21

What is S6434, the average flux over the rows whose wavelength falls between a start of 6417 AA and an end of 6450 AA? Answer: 26.6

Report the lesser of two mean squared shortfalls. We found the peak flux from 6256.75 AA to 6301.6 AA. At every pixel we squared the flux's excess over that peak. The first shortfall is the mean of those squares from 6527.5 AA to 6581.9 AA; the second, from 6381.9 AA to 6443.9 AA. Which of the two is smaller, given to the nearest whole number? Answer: 31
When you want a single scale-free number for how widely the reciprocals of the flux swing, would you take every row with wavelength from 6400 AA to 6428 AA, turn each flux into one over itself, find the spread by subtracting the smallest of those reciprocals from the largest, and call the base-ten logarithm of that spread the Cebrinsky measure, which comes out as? -1.86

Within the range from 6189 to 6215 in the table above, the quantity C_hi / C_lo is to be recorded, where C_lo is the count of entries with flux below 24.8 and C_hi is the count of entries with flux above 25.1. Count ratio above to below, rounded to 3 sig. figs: 1.57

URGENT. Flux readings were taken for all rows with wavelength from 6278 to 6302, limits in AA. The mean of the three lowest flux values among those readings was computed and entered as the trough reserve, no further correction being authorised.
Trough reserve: 24.6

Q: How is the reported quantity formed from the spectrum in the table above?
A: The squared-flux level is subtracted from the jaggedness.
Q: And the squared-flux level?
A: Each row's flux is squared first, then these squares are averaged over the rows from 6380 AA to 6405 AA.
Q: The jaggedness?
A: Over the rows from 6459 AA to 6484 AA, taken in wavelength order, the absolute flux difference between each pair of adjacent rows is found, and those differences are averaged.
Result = -669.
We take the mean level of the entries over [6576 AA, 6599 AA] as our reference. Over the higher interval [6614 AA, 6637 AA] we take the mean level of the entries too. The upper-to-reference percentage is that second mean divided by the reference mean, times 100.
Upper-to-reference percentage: 103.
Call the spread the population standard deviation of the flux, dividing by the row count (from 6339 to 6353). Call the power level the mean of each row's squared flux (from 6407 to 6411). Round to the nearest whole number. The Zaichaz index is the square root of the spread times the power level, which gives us 37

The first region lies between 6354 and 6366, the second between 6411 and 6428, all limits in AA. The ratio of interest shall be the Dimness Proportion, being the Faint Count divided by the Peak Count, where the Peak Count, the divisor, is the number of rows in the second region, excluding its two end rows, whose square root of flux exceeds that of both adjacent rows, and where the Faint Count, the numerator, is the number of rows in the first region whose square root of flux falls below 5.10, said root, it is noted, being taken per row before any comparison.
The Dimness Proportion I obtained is 2.5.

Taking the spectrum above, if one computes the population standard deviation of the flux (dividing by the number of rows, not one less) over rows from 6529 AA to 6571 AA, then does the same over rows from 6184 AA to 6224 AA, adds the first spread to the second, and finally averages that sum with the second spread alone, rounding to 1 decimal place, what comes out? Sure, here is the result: 2.9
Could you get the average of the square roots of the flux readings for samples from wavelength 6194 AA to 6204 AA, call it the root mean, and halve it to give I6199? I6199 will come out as 2.54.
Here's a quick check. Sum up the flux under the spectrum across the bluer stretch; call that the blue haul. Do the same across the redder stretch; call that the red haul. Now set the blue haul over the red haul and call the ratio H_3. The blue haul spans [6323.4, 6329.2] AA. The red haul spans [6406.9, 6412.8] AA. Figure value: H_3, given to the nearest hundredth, 1.00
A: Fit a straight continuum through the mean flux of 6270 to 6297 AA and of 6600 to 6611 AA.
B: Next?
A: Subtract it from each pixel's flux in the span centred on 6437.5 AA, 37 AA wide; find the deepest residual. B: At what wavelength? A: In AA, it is 6422.42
